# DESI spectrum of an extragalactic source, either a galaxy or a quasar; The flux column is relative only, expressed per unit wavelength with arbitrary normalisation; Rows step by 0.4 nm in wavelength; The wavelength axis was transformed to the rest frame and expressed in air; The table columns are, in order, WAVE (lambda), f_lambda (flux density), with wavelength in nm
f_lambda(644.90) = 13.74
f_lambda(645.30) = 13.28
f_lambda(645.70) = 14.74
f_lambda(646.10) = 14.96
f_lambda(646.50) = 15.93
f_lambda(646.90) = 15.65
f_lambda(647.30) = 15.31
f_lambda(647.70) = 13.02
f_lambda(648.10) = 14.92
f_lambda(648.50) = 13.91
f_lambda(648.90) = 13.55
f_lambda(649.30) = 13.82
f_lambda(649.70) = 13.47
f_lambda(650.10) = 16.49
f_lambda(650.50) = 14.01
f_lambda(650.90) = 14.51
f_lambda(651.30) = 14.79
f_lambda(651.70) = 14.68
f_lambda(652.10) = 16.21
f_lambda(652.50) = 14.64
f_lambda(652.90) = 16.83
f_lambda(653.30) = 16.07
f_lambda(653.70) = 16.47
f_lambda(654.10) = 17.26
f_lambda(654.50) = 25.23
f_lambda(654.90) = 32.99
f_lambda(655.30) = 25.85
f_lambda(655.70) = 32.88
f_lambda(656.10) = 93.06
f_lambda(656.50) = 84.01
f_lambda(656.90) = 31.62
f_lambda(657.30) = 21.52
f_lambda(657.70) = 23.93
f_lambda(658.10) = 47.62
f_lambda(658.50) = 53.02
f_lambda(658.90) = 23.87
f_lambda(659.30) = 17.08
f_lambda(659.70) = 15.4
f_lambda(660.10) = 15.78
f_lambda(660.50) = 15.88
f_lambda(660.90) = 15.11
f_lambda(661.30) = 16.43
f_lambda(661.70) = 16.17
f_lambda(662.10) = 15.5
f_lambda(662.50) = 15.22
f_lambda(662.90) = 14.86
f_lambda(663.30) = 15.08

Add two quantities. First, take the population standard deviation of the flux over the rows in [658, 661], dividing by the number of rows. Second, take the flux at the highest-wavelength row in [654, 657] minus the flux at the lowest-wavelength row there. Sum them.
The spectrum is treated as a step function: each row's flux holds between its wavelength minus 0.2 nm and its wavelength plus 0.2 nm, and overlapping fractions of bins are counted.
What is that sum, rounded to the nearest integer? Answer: 29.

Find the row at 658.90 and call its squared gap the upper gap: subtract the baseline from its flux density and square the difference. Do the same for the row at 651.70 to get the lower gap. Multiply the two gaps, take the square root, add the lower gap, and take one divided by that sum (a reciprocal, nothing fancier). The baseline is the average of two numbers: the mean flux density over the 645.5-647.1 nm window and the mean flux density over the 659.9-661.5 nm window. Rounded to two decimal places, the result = 0.12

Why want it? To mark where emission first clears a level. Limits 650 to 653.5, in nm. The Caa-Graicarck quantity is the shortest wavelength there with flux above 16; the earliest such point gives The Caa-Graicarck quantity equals 650.10 nm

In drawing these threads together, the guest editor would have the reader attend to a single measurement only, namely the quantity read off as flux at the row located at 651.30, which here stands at 14.79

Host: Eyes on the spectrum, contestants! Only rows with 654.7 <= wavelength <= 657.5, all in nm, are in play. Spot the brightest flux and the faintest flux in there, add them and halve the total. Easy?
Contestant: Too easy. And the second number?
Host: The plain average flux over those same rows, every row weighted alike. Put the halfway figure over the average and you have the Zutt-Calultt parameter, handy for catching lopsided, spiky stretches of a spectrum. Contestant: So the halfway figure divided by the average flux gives 1.25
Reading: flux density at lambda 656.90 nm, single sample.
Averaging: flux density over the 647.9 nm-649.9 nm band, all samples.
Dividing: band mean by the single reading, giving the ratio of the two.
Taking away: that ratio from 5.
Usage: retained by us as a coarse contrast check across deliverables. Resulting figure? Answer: 4.6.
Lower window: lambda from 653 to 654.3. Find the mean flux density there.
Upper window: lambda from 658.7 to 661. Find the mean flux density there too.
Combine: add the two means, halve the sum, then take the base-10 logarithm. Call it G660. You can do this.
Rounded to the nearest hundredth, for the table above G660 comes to 1.23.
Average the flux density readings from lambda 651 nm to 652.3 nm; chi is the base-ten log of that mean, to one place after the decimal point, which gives 1.2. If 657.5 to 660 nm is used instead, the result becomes 1.5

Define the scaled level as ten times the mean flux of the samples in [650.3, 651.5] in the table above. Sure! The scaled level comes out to 144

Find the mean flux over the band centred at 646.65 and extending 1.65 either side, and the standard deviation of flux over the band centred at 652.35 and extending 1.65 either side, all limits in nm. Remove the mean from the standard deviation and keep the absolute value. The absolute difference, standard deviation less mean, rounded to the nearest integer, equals 14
